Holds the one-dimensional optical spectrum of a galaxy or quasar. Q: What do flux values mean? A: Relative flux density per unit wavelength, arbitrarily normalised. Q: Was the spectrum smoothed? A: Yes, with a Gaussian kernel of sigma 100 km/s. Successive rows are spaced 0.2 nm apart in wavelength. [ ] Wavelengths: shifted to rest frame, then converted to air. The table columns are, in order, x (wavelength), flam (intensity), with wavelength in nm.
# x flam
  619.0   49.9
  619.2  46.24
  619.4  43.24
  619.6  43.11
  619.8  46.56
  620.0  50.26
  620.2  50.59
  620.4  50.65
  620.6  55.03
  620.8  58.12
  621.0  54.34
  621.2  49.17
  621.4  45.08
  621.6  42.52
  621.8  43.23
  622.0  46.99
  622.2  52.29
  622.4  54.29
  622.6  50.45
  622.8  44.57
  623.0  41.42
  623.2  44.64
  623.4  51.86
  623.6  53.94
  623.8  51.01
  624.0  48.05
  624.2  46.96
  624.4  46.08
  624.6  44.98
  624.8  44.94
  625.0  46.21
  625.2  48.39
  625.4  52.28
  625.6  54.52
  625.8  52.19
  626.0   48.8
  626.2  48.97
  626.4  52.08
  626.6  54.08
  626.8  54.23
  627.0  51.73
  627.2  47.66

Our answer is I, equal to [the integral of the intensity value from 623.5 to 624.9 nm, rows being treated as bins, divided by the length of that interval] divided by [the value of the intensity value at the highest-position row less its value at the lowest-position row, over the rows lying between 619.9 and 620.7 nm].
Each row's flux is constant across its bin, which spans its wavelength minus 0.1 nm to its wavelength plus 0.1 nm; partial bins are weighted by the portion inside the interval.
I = 10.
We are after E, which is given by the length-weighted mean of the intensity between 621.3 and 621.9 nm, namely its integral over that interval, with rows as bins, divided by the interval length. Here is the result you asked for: 44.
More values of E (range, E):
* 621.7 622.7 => 49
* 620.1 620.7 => 52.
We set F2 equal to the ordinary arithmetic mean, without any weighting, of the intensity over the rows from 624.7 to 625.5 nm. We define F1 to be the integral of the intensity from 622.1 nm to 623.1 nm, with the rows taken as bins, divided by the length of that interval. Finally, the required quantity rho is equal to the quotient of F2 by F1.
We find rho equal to 0.99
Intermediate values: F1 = 48.6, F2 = 48.0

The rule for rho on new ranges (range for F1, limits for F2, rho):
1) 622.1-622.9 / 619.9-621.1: 1.05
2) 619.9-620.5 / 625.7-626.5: 1.00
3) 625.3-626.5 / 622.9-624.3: 0.94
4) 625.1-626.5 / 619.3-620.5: 0.93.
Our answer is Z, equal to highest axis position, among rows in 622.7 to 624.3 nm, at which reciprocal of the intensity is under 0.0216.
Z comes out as 624.2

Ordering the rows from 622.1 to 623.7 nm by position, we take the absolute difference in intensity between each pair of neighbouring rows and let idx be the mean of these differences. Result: 3.9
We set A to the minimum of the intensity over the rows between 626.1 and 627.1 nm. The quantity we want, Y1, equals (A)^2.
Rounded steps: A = 48.97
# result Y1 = 2398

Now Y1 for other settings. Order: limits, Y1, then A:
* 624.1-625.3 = 2020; 44.94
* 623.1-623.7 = 1993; 44.64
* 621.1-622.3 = 1808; 42.52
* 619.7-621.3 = 2168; 46.56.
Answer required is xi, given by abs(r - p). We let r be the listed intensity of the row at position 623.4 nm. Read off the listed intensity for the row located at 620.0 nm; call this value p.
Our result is 1.6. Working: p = 50.26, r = 51.86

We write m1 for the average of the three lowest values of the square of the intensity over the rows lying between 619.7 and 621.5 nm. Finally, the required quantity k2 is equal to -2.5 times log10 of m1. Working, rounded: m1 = 2206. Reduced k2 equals -8.36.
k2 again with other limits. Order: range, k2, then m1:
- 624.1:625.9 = -8.28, 2055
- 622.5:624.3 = -8.20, 1898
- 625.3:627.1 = -8.49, 2485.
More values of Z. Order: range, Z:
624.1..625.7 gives 625.6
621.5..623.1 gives 622.6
